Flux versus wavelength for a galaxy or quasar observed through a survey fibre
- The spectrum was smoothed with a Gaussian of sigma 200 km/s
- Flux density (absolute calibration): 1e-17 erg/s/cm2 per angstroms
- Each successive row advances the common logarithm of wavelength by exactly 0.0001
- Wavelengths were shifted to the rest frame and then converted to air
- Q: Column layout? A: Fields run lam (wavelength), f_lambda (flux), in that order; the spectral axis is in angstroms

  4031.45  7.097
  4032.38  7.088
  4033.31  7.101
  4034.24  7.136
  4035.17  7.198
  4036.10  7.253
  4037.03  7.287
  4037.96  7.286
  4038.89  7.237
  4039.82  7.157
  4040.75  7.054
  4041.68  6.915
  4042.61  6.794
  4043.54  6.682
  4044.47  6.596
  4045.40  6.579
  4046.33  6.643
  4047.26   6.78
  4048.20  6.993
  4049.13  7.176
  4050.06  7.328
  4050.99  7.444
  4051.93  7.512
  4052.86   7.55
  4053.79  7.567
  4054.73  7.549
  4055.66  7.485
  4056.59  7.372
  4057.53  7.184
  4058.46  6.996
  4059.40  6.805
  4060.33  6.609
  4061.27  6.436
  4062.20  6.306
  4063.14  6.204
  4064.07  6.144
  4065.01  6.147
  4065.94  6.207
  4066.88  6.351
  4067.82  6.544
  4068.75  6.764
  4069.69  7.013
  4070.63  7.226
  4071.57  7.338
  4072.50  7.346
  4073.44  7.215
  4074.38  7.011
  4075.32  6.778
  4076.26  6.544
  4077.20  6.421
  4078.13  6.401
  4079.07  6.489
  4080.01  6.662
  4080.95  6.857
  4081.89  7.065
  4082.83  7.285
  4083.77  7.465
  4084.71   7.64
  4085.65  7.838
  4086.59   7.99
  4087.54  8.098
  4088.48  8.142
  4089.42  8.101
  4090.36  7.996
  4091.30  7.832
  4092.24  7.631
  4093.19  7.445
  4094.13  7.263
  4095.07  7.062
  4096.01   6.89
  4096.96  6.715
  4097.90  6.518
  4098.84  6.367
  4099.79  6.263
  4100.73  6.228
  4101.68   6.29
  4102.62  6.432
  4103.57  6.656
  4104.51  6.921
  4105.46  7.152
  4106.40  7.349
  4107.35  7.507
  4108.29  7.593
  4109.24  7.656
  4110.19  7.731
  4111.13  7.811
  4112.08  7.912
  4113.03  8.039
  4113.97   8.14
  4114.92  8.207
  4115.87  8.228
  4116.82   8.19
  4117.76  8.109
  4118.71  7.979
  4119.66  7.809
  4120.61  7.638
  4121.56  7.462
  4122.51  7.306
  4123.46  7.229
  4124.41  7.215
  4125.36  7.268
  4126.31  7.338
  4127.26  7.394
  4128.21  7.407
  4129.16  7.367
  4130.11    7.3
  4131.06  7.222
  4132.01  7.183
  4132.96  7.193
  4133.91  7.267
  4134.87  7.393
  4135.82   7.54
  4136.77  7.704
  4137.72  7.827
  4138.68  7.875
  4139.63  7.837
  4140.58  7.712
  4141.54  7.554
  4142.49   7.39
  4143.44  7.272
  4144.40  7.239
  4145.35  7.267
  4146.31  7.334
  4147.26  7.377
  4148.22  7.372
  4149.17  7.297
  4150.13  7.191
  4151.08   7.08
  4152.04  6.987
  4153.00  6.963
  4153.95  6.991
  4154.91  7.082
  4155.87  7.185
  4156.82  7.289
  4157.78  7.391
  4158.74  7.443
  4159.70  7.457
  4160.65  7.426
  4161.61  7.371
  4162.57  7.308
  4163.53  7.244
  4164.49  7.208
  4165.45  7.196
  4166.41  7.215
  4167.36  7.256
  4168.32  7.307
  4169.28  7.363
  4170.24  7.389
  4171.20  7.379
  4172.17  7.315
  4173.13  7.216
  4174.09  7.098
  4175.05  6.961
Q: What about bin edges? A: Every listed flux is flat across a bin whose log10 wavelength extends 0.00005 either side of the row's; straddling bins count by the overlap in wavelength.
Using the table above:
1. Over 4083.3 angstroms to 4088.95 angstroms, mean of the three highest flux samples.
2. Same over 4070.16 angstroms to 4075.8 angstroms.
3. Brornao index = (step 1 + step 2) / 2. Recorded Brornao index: 7.69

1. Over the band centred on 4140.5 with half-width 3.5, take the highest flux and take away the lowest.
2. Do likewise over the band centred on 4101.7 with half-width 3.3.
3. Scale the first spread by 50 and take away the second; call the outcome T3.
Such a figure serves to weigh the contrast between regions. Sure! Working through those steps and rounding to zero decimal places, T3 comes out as 29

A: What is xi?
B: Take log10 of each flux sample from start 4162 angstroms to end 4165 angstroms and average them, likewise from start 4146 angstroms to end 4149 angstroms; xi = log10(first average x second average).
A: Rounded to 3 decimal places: -0.127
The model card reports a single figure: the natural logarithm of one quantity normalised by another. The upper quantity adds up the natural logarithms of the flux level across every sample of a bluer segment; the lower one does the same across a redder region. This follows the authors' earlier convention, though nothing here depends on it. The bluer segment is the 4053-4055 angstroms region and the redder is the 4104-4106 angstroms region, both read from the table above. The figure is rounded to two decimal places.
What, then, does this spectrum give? 0.04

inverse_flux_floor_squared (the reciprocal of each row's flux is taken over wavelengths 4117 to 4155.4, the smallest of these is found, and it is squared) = 0.0152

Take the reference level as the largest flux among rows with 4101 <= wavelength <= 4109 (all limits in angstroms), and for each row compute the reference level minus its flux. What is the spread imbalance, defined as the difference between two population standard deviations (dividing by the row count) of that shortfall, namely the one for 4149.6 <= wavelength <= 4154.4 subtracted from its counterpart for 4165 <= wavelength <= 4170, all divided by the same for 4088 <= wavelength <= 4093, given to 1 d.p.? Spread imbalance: -0.1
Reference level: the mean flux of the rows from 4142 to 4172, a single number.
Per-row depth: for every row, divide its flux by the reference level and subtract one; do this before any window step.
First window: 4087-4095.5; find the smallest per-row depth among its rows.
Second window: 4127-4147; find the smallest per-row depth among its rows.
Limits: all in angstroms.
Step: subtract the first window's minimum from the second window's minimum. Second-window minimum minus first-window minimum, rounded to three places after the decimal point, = 0.017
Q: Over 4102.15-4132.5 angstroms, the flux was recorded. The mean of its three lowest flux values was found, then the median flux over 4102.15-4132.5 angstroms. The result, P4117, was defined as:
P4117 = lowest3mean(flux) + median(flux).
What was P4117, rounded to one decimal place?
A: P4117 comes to 14.1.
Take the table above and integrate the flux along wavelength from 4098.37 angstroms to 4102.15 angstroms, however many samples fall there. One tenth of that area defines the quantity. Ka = 2.37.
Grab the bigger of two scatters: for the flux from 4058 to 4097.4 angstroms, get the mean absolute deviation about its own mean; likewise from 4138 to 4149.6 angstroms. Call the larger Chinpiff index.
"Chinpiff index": 0.50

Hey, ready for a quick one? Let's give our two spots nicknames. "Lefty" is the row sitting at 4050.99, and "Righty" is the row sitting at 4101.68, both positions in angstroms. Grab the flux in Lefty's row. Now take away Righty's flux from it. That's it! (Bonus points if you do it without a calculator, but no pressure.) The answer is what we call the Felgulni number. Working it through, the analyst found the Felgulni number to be 1.2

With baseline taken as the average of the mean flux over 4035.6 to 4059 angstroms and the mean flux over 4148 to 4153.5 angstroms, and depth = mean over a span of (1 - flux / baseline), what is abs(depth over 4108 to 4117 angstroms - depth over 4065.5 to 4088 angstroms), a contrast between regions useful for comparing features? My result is 0.13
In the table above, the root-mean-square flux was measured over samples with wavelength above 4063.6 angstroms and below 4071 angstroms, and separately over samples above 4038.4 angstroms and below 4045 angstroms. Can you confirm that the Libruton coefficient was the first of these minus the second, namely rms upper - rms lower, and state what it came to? -0.4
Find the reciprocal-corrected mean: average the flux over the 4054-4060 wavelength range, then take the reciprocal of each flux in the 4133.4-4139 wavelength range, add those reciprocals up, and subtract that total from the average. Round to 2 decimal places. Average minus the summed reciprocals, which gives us 6.44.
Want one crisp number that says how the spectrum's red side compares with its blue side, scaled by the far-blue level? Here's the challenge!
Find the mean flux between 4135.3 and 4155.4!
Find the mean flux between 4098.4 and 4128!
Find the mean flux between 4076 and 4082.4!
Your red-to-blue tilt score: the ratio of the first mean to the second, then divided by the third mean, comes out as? 0.150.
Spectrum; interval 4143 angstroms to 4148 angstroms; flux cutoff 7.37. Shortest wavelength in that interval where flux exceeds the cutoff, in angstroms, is 4147.26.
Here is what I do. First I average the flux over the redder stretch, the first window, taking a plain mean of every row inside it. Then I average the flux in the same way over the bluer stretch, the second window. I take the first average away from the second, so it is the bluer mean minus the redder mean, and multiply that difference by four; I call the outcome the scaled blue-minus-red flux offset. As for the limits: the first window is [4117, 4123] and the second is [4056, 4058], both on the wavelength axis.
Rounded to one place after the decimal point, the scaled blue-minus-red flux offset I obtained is -1.8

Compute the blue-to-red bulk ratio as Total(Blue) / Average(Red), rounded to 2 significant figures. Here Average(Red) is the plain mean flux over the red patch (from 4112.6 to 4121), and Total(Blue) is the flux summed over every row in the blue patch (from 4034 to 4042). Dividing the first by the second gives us 8.0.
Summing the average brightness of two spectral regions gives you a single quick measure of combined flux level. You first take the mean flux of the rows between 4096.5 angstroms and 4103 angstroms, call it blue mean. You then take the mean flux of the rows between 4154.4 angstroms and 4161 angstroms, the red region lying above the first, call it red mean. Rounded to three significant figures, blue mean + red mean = 13.7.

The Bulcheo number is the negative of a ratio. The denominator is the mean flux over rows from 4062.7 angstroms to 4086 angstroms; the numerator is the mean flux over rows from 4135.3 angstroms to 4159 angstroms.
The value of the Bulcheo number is -1.08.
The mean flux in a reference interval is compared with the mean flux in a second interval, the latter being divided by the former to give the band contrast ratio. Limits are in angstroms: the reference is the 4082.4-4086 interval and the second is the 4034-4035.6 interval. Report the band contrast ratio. 0.95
